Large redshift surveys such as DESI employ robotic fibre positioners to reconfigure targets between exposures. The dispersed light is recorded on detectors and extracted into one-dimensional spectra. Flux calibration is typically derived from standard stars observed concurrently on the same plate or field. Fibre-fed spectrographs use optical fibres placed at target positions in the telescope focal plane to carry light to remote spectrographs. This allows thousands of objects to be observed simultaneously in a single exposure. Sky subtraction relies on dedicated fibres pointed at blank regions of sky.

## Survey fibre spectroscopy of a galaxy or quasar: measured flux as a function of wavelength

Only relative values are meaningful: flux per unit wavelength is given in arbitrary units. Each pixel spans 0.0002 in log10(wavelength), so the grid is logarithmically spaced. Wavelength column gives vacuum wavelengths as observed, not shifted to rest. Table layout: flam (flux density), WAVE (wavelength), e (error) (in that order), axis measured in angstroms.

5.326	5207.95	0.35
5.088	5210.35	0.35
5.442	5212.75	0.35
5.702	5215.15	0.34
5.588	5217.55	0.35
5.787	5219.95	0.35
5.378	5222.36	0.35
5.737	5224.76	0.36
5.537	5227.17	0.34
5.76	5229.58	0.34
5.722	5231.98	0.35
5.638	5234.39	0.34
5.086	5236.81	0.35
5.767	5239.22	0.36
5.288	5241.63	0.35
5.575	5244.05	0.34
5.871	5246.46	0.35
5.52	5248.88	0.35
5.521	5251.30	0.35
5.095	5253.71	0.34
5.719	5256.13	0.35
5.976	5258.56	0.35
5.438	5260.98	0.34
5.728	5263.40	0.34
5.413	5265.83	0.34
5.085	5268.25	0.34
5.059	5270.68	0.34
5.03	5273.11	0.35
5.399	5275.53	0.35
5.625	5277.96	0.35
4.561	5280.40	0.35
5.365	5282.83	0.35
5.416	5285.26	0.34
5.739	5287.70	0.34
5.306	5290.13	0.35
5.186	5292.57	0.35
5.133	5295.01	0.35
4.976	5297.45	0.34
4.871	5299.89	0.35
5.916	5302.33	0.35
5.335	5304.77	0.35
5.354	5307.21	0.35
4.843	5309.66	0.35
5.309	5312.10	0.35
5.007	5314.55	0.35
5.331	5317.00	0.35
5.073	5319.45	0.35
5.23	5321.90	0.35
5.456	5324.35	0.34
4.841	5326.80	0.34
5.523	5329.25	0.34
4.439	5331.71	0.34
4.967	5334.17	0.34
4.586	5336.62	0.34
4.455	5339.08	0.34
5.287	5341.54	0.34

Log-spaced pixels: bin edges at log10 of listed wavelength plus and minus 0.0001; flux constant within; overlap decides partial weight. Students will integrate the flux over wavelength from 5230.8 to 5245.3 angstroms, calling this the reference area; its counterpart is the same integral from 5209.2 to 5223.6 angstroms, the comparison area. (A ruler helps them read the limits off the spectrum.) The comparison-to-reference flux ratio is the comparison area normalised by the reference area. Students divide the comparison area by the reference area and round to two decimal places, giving 0.99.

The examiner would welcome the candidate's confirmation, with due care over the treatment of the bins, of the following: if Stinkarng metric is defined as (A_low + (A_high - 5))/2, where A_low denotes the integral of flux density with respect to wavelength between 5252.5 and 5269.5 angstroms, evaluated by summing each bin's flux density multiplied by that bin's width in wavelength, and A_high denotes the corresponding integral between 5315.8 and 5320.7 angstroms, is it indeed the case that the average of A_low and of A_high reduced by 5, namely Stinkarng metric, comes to 57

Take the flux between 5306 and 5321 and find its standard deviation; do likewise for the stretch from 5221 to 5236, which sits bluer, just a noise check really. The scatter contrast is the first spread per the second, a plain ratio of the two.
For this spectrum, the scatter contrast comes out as 1.4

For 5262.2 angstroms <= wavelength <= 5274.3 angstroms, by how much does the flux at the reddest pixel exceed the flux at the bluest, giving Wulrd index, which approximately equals -0.7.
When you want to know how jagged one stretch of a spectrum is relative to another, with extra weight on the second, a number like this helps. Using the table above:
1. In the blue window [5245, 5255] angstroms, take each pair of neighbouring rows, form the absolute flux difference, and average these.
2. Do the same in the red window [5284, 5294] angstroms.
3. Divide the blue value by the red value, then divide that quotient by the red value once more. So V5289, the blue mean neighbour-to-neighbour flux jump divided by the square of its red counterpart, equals 3.0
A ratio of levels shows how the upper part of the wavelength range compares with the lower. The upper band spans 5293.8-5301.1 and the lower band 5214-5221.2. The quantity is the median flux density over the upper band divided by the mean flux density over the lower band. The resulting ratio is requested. 0.874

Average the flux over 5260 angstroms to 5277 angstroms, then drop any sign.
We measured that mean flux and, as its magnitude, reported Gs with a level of 5.31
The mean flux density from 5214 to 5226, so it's 5.64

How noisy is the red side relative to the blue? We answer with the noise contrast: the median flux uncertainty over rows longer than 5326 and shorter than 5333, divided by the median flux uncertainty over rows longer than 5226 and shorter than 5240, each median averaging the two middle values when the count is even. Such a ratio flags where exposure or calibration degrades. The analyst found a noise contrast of 0.99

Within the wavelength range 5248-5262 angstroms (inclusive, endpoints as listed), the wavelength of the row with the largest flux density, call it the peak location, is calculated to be 5258.56 angstroms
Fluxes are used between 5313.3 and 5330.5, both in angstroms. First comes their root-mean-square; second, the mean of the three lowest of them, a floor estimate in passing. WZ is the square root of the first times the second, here 5.1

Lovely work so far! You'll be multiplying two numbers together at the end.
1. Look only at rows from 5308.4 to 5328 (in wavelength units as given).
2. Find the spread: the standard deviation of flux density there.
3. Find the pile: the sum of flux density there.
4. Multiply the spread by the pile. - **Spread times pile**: 9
